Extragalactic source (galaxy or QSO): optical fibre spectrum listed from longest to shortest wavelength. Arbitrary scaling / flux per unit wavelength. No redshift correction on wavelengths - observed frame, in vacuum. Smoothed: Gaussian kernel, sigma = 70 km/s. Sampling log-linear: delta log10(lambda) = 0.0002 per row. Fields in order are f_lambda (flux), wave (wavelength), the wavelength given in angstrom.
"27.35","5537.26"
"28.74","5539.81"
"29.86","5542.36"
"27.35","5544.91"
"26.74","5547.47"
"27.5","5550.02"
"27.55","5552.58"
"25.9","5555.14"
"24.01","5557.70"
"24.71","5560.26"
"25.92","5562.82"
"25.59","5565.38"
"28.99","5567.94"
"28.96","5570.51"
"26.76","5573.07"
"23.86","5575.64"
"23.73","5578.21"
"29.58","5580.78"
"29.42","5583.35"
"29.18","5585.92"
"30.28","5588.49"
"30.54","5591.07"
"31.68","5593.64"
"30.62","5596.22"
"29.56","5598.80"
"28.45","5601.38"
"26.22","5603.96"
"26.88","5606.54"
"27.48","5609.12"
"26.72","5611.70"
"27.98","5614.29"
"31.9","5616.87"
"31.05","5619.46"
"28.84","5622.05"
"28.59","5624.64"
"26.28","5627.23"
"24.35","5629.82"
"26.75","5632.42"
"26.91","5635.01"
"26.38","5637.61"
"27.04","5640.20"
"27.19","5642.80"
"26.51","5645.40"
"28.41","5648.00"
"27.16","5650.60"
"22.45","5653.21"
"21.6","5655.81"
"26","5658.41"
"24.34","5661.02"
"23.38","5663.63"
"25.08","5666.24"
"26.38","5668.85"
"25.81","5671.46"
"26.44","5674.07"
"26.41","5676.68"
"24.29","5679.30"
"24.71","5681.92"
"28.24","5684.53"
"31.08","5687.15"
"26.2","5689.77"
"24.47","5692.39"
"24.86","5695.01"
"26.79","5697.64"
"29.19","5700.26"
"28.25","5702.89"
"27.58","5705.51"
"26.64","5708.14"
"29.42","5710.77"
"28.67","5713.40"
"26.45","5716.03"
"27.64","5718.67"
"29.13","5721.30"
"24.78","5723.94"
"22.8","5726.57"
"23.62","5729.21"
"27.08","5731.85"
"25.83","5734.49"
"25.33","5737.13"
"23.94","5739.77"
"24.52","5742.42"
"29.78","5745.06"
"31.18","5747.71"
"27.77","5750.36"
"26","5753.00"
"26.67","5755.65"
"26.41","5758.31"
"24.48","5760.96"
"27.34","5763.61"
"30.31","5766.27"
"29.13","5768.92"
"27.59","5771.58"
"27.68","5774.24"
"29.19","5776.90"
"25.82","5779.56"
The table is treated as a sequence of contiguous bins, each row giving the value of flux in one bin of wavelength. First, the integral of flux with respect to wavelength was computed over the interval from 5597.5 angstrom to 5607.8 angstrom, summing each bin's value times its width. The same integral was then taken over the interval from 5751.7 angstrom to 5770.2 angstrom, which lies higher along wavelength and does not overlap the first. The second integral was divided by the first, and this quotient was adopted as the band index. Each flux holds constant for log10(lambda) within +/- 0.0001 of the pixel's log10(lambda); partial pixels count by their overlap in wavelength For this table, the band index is 1.76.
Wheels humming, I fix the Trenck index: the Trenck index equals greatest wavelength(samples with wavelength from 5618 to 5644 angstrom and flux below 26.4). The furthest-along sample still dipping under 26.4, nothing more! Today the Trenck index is 5637.61 angstrom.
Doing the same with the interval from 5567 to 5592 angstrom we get 5578.21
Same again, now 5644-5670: 5668.85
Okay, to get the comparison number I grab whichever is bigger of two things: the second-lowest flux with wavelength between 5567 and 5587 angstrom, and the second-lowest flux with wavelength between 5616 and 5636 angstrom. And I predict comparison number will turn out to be 26.3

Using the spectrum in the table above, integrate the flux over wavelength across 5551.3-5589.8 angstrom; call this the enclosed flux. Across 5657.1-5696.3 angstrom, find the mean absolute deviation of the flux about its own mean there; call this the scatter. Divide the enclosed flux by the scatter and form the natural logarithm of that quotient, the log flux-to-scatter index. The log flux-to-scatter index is 6.67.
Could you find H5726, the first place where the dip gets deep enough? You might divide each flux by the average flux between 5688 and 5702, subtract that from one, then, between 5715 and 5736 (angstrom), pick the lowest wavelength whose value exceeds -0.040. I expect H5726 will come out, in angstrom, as 5716.03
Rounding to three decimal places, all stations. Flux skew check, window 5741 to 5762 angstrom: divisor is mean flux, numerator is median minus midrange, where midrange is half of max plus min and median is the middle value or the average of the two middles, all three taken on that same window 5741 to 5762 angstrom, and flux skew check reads -0.048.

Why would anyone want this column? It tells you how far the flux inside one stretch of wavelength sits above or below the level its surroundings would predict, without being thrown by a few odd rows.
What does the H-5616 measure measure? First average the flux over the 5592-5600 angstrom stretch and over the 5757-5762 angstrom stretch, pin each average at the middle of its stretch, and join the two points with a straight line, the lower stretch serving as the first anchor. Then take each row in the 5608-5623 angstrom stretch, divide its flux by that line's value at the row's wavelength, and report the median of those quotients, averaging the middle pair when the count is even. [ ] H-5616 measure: 0.95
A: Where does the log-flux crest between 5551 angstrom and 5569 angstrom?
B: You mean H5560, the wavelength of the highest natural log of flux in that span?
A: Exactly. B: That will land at 5567.94 angstrom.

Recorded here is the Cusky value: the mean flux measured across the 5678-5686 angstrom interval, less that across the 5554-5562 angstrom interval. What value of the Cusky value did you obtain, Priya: 1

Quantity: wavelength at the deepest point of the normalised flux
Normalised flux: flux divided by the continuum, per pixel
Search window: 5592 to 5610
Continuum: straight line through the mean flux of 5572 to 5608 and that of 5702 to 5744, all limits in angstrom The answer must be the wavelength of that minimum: 5603.96 angstrom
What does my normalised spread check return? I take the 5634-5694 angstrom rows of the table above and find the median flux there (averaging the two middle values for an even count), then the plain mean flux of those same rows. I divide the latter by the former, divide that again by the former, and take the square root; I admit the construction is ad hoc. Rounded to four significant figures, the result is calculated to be 0.1930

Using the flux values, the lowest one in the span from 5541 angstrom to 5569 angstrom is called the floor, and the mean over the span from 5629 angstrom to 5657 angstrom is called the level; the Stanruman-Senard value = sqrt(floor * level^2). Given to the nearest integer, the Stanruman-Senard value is 127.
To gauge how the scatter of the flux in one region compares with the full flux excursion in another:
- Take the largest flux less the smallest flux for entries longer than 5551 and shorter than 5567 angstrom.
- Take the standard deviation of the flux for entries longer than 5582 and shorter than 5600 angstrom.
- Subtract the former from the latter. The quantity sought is -2.7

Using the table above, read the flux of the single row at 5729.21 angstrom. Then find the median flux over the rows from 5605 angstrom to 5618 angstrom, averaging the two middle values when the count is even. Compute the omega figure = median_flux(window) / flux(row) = 1.16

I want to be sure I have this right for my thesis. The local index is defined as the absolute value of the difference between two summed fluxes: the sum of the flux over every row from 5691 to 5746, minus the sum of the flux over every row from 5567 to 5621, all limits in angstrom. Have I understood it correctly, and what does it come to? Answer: 43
